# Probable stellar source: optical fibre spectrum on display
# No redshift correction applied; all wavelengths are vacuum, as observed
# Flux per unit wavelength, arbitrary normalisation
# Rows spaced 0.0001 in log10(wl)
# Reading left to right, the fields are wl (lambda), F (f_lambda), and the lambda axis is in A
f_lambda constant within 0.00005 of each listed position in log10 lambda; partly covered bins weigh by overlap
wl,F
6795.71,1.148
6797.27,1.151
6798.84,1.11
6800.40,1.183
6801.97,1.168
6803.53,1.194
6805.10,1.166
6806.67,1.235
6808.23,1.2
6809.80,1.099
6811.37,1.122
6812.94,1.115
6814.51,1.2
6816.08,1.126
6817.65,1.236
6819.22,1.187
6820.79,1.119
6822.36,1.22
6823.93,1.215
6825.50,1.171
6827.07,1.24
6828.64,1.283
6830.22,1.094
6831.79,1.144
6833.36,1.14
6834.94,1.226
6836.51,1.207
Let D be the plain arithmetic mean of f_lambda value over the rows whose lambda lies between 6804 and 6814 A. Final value 1.16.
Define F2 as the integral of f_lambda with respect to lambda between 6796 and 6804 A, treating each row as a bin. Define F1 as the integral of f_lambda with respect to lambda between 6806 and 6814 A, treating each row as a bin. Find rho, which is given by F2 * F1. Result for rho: 86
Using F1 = 9.24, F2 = 9.28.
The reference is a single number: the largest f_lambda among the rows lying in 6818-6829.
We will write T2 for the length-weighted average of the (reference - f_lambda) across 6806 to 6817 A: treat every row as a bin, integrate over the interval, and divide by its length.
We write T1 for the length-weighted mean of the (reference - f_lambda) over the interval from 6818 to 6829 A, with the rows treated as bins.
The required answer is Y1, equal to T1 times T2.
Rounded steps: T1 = 0.080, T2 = 0.126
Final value 0.0101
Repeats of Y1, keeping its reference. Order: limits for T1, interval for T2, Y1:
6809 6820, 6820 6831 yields 0.0117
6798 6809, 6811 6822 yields 0.0126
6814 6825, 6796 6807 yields 0.0112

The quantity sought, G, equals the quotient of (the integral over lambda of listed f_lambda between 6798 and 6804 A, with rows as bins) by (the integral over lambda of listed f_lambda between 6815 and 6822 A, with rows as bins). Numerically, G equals 0.85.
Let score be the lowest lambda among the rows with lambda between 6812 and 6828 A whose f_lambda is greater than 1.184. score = 6814.51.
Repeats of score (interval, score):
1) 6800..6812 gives 6803.53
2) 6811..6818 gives 6814.51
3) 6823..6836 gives 6823.93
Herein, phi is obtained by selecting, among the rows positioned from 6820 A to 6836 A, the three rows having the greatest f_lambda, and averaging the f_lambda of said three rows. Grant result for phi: 1.25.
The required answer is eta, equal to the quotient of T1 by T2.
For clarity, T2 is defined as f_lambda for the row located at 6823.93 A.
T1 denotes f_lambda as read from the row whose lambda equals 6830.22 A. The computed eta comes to 0.90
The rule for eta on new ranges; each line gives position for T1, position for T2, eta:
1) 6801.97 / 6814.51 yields 0.97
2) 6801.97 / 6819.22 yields 0.98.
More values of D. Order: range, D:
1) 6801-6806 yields 1.18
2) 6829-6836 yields 1.15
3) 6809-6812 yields 1.11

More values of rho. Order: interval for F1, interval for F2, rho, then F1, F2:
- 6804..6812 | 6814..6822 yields 88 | 9.33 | 9.40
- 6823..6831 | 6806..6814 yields 89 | 9.61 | 9.24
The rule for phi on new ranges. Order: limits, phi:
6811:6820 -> 1.21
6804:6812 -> 1.20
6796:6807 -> 1.20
